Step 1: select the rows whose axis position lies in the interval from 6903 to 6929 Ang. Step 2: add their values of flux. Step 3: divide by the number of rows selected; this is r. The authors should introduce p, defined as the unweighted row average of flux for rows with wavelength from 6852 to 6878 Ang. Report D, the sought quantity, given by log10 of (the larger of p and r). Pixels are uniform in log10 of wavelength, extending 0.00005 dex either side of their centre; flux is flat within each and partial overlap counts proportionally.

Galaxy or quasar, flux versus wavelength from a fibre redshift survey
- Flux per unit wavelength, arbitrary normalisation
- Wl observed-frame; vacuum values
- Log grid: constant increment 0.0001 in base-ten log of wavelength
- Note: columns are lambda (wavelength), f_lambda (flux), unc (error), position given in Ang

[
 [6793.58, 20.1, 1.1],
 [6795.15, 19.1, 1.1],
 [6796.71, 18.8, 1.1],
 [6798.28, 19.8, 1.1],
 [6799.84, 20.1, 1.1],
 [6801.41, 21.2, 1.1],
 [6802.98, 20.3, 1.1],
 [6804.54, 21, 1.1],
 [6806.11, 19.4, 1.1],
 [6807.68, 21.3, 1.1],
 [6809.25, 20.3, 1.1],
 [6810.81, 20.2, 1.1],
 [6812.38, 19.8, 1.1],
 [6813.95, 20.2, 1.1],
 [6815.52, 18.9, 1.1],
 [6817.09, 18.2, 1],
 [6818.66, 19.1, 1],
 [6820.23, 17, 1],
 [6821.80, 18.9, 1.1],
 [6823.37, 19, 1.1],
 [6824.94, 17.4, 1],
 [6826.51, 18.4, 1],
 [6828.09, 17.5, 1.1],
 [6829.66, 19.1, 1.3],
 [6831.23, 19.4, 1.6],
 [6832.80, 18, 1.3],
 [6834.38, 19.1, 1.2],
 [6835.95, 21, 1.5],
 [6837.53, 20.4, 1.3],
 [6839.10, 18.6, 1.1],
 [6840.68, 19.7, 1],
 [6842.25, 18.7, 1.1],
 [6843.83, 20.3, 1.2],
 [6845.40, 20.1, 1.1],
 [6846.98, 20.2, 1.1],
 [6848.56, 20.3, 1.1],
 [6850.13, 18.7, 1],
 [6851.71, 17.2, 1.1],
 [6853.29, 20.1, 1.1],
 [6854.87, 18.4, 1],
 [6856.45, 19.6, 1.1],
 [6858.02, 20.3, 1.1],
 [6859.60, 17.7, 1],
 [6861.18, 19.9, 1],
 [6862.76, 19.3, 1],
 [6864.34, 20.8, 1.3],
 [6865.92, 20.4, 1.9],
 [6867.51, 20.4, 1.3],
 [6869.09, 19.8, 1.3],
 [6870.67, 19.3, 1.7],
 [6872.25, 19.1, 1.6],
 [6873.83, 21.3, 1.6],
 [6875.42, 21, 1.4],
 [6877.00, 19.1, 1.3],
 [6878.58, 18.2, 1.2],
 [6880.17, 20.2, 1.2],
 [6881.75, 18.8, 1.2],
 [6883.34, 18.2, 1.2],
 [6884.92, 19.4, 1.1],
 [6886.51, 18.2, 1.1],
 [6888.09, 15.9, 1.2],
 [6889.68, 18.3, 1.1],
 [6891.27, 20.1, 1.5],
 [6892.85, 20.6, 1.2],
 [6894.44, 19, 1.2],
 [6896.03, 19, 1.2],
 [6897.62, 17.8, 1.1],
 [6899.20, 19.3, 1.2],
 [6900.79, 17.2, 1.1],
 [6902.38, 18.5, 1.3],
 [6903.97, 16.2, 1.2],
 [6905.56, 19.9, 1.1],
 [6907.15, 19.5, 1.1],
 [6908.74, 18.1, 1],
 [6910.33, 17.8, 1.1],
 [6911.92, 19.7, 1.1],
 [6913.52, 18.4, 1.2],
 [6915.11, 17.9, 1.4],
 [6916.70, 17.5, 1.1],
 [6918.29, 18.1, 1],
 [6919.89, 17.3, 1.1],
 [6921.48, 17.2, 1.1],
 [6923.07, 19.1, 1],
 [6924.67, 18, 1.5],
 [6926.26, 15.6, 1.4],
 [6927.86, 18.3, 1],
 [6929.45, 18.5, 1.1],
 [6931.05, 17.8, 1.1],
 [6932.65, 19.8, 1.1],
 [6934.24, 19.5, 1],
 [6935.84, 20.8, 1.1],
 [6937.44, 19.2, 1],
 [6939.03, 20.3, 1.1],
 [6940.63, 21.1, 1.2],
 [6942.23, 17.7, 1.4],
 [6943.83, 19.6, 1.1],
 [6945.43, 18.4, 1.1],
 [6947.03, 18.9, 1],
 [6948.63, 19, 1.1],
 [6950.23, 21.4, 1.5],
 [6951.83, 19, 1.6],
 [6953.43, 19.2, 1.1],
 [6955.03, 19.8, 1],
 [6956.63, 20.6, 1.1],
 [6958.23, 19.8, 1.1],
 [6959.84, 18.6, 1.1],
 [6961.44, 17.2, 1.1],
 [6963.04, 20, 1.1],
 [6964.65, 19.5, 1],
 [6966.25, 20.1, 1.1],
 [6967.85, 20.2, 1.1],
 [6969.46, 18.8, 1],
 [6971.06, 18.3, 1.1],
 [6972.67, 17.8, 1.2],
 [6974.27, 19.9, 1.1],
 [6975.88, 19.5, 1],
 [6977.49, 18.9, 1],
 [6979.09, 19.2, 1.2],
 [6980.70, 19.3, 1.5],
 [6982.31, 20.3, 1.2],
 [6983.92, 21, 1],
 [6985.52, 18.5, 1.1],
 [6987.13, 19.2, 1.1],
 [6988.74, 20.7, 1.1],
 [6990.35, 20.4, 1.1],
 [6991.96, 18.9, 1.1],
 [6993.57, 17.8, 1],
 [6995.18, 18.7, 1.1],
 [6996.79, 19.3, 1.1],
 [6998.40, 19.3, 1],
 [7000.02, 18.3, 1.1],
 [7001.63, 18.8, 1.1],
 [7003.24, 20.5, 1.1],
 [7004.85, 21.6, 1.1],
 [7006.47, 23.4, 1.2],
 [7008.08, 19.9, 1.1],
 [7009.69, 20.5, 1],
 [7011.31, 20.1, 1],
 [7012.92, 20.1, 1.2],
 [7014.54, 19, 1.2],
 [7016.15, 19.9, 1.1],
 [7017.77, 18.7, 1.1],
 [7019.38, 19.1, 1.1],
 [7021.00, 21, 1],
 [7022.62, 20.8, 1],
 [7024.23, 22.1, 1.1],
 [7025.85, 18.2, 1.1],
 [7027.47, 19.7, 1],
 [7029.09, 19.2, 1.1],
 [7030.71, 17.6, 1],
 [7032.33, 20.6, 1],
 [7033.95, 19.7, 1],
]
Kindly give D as 1.30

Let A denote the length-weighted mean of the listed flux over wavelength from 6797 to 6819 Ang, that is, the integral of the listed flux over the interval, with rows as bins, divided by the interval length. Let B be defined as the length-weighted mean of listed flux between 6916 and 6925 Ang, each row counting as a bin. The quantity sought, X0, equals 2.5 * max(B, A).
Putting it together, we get 49.9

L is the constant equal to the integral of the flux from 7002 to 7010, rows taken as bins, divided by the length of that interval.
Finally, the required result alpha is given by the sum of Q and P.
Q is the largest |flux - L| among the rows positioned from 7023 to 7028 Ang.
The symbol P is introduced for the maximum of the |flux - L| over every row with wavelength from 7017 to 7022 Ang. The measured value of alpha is 5.3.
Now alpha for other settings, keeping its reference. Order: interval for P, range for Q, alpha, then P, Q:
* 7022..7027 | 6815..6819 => 5.8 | 2.9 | 2.9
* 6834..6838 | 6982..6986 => 4.6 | 2.0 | 2.6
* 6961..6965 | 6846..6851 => 6.3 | 3.9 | 2.4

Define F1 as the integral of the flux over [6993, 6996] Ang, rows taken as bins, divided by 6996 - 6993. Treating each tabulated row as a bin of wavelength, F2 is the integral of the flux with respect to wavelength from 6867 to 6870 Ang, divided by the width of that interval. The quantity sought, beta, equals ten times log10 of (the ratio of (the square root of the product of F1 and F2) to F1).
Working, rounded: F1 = 18.3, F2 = 20.1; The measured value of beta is 0.2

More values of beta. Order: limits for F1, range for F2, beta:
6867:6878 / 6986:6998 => -0.1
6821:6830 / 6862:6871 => 0.2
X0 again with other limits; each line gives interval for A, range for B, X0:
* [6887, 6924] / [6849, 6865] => 48.1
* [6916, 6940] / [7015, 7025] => 50.6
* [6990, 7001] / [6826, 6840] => 47.7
